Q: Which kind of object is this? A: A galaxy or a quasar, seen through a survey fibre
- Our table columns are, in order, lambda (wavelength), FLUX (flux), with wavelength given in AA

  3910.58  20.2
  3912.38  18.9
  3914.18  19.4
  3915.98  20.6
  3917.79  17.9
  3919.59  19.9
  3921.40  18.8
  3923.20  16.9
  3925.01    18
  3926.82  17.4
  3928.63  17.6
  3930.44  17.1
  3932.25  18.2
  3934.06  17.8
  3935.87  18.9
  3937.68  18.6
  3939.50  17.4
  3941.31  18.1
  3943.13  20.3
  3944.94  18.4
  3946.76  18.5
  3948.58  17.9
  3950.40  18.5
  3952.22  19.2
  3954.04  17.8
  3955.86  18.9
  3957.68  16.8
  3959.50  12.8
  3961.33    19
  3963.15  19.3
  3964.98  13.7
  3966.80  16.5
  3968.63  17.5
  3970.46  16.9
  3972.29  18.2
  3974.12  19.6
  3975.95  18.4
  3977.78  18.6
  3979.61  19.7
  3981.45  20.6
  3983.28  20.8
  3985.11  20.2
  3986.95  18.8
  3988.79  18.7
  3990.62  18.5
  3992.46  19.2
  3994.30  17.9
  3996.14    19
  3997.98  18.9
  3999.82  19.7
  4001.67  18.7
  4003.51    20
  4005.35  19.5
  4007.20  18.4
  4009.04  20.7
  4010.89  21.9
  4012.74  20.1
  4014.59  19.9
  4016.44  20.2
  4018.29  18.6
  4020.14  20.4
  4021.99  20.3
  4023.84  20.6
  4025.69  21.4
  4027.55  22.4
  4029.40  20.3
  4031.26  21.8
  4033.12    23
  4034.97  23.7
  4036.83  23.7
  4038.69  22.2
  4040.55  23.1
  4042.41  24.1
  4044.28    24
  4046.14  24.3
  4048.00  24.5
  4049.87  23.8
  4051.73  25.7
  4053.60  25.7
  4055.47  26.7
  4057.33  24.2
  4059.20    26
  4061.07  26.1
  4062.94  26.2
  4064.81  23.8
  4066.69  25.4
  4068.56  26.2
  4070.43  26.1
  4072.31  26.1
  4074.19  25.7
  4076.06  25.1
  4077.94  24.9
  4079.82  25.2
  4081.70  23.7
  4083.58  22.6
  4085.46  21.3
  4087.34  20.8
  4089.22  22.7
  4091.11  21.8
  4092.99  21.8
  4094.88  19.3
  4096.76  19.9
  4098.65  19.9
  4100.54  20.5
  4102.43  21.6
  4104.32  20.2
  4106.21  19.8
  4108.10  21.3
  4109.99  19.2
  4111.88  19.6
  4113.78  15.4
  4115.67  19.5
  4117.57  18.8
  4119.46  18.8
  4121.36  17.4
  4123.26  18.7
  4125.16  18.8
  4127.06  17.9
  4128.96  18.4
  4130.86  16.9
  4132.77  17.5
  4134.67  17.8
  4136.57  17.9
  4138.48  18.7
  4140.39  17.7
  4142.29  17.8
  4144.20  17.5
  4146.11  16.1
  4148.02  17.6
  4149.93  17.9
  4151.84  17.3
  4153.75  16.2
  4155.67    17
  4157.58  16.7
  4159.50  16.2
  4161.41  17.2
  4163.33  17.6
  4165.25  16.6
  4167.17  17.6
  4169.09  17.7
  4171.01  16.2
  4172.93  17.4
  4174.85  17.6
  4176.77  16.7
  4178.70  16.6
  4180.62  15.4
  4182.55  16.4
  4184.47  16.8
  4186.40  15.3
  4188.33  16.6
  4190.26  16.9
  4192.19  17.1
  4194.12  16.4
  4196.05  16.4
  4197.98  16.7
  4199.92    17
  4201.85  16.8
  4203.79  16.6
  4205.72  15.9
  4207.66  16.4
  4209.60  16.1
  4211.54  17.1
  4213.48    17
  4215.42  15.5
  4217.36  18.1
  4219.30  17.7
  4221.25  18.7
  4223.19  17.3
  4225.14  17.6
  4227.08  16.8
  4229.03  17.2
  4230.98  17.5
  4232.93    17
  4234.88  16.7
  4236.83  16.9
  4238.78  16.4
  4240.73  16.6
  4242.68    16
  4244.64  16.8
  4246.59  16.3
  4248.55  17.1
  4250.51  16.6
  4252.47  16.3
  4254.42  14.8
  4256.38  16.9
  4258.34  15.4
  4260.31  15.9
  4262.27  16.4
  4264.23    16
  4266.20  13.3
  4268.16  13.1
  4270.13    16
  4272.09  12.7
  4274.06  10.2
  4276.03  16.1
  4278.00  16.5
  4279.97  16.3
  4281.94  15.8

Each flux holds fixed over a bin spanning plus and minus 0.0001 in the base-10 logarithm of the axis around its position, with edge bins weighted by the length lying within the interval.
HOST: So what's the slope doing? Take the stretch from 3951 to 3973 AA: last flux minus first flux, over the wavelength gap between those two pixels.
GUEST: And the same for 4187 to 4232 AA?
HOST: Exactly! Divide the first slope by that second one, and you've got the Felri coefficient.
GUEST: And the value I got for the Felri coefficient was -2.4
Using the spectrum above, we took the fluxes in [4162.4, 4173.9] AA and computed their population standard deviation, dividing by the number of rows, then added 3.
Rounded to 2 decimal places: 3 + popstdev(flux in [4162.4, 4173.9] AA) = 3.57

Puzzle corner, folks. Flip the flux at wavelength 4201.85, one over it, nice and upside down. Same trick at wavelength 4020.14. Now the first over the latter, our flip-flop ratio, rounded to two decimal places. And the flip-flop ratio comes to 1.21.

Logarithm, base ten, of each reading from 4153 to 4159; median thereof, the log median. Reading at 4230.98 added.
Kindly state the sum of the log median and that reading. 19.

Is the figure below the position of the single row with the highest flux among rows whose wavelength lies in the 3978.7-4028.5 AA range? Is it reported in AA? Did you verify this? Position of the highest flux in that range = 4027.55 AA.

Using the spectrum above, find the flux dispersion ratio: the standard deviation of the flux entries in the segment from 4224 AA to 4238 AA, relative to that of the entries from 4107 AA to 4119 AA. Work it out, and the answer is 0.18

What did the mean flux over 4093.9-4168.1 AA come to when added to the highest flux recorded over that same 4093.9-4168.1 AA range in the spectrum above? 39.8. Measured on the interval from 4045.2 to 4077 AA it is 52.1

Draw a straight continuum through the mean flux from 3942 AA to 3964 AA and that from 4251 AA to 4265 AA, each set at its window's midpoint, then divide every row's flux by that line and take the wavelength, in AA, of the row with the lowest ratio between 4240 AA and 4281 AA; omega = 4274.06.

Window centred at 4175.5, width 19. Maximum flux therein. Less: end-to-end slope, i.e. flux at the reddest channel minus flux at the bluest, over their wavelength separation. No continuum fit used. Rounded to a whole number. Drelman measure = 18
